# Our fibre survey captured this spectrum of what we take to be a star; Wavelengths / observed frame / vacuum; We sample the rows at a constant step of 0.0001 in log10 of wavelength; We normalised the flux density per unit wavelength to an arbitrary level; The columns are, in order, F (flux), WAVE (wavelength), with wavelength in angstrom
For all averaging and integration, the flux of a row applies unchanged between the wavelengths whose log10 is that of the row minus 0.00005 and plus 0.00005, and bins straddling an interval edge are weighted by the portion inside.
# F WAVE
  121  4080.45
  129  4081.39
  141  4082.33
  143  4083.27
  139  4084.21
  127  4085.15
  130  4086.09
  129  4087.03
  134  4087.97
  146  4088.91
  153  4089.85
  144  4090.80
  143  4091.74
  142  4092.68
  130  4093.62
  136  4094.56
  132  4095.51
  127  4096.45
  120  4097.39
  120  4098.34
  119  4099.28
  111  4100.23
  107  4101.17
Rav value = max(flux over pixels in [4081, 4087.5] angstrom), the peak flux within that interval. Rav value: 143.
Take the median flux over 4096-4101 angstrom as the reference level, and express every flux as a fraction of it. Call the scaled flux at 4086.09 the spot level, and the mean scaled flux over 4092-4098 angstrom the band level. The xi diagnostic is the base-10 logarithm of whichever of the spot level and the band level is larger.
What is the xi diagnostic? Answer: 0.039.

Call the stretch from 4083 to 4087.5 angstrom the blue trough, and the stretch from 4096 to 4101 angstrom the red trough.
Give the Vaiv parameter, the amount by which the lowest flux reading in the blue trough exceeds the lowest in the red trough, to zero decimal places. 16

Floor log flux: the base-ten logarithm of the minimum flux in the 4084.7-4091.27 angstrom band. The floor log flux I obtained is 2.10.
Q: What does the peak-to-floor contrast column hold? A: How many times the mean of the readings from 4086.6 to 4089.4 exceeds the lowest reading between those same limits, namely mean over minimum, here 1.06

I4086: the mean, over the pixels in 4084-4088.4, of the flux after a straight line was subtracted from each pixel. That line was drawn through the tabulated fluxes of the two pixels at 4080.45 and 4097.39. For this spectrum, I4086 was 11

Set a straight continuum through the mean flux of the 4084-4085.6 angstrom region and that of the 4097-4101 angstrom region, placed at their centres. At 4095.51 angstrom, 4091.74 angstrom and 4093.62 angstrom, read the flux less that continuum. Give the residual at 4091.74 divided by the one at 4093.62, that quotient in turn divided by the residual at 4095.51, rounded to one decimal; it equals 0.2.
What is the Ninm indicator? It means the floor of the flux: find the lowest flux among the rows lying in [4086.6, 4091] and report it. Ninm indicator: 129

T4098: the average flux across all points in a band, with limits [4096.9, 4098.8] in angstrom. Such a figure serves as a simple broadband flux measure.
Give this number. 120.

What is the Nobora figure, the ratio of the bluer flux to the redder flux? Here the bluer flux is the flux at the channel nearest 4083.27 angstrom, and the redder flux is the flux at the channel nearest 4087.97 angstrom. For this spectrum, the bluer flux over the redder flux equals 1.07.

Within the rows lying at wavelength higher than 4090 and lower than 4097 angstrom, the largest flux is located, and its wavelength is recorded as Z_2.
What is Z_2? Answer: 4090.80 angstrom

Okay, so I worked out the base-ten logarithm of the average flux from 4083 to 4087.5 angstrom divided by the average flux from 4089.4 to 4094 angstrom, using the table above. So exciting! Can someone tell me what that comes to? -0.03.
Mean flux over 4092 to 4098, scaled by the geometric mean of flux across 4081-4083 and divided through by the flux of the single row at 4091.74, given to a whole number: 124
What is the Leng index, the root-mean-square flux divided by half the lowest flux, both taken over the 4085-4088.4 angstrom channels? 2.05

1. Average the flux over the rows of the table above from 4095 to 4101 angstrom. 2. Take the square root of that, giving 11.0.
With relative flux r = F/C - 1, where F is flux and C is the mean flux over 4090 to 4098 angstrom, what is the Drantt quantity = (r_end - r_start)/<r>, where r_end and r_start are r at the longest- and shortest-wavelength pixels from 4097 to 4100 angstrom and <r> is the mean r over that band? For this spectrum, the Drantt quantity 0.1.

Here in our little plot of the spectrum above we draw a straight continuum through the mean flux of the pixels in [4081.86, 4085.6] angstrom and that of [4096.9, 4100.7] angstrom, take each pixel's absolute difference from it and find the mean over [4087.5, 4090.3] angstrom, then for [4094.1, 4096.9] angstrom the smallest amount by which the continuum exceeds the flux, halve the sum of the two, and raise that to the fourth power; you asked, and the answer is 0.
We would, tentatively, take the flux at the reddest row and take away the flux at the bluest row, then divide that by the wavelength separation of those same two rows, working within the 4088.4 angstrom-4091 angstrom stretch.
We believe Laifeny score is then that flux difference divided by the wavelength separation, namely -1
